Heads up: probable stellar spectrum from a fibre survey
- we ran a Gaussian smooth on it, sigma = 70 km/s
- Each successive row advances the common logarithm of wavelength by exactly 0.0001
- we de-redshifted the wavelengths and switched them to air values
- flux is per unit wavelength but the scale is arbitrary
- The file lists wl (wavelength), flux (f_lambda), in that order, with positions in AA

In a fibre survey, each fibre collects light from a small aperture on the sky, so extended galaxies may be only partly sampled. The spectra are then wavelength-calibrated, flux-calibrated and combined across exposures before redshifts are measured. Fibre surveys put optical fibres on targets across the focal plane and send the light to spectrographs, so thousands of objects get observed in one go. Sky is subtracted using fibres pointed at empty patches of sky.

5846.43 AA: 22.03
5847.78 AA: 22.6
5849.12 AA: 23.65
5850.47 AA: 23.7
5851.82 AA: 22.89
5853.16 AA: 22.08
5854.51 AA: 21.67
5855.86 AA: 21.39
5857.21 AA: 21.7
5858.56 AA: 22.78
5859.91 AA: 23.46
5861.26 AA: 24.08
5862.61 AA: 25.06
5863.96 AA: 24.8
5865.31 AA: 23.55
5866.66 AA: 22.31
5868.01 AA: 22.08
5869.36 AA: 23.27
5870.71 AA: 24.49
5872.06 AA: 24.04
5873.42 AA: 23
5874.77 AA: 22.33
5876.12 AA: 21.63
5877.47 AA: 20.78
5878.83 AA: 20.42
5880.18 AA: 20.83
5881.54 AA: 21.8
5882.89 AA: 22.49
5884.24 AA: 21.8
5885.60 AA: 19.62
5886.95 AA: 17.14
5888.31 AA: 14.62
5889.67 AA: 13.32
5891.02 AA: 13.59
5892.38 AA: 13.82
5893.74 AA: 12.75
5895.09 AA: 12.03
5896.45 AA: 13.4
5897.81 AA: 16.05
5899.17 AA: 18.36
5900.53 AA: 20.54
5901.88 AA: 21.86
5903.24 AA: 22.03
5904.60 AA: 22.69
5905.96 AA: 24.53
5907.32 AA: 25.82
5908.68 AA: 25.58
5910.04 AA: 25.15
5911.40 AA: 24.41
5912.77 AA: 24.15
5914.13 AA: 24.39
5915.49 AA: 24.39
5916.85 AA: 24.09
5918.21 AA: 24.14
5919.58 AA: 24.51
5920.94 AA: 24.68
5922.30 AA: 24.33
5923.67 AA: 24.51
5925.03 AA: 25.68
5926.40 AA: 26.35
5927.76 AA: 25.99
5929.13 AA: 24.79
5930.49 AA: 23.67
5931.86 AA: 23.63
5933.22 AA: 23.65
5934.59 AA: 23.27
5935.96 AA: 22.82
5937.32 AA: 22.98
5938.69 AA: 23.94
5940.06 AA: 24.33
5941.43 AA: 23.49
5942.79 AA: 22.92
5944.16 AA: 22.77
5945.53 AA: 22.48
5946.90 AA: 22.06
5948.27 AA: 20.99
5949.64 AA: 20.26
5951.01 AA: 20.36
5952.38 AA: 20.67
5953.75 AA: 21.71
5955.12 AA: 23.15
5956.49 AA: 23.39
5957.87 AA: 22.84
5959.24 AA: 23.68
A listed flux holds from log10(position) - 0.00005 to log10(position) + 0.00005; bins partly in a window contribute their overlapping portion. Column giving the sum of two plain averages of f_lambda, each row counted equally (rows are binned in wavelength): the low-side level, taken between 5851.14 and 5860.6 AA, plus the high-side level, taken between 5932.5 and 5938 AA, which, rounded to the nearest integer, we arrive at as 45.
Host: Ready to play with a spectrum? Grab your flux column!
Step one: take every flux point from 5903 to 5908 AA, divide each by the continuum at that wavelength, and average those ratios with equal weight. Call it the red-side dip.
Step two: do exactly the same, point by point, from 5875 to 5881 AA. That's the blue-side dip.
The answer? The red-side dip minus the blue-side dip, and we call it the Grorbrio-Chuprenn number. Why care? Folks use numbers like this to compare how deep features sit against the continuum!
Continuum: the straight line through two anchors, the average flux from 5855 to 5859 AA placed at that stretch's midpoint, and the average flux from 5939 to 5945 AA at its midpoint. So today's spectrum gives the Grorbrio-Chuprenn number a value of 0.11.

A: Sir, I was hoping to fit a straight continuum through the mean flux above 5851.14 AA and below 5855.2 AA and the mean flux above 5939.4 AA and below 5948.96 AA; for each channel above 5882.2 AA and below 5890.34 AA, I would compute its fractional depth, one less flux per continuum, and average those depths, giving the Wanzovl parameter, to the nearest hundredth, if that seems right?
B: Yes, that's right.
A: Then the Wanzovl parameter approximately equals 0.19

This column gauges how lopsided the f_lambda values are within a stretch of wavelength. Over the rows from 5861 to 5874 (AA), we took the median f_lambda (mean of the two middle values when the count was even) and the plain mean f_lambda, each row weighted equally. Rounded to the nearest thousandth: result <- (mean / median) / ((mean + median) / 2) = 0.042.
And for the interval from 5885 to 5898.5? 0.075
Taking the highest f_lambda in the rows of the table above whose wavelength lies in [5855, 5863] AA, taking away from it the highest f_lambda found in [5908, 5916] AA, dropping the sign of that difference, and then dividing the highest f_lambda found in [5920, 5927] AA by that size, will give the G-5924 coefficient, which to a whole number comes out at 51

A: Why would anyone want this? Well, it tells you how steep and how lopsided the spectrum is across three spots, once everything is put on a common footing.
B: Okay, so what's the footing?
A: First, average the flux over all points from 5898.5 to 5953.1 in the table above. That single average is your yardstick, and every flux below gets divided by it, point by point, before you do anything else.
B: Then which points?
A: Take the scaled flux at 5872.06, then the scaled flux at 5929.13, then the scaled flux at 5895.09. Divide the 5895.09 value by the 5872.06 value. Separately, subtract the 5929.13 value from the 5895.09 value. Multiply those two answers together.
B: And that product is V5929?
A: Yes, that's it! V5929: -0.27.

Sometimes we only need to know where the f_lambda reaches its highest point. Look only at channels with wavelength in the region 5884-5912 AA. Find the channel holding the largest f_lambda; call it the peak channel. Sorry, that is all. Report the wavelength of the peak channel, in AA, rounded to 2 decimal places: 5907.32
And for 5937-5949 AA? 5940.06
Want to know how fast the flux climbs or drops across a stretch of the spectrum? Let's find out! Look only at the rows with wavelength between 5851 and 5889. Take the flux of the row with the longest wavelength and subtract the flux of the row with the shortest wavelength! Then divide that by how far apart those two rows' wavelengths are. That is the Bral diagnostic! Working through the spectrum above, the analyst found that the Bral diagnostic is -0.23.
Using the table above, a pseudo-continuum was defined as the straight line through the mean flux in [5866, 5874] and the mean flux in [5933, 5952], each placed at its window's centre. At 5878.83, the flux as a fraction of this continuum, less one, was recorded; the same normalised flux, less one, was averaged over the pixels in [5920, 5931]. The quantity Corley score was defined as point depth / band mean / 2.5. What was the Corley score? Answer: -0.5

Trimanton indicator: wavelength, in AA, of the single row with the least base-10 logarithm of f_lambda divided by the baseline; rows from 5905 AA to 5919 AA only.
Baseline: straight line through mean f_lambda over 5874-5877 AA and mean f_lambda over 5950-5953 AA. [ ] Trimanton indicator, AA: 5912.77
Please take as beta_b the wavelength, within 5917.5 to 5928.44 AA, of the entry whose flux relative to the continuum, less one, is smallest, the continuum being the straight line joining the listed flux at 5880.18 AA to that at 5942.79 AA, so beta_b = 5918.21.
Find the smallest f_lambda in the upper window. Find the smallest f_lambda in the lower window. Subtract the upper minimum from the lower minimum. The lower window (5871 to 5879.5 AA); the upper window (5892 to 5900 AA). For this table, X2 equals 8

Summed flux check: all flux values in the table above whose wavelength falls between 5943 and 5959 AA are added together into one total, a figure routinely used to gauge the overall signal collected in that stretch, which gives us 241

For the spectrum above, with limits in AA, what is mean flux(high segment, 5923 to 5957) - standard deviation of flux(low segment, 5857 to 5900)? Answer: 19.1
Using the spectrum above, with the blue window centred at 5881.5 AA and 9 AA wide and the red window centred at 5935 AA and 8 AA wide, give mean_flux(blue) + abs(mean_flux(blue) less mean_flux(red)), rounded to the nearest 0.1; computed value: 23.4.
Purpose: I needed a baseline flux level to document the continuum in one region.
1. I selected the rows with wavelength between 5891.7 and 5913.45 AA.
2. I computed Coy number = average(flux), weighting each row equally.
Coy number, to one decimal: 20.2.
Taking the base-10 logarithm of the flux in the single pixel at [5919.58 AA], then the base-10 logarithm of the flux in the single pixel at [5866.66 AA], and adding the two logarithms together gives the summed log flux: 2.74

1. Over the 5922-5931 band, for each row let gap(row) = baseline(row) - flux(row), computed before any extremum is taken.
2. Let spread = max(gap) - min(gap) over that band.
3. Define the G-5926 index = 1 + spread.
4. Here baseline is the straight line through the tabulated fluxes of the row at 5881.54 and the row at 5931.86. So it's 3.8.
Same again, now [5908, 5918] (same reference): 2.8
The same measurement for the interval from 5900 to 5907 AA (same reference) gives 4.8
